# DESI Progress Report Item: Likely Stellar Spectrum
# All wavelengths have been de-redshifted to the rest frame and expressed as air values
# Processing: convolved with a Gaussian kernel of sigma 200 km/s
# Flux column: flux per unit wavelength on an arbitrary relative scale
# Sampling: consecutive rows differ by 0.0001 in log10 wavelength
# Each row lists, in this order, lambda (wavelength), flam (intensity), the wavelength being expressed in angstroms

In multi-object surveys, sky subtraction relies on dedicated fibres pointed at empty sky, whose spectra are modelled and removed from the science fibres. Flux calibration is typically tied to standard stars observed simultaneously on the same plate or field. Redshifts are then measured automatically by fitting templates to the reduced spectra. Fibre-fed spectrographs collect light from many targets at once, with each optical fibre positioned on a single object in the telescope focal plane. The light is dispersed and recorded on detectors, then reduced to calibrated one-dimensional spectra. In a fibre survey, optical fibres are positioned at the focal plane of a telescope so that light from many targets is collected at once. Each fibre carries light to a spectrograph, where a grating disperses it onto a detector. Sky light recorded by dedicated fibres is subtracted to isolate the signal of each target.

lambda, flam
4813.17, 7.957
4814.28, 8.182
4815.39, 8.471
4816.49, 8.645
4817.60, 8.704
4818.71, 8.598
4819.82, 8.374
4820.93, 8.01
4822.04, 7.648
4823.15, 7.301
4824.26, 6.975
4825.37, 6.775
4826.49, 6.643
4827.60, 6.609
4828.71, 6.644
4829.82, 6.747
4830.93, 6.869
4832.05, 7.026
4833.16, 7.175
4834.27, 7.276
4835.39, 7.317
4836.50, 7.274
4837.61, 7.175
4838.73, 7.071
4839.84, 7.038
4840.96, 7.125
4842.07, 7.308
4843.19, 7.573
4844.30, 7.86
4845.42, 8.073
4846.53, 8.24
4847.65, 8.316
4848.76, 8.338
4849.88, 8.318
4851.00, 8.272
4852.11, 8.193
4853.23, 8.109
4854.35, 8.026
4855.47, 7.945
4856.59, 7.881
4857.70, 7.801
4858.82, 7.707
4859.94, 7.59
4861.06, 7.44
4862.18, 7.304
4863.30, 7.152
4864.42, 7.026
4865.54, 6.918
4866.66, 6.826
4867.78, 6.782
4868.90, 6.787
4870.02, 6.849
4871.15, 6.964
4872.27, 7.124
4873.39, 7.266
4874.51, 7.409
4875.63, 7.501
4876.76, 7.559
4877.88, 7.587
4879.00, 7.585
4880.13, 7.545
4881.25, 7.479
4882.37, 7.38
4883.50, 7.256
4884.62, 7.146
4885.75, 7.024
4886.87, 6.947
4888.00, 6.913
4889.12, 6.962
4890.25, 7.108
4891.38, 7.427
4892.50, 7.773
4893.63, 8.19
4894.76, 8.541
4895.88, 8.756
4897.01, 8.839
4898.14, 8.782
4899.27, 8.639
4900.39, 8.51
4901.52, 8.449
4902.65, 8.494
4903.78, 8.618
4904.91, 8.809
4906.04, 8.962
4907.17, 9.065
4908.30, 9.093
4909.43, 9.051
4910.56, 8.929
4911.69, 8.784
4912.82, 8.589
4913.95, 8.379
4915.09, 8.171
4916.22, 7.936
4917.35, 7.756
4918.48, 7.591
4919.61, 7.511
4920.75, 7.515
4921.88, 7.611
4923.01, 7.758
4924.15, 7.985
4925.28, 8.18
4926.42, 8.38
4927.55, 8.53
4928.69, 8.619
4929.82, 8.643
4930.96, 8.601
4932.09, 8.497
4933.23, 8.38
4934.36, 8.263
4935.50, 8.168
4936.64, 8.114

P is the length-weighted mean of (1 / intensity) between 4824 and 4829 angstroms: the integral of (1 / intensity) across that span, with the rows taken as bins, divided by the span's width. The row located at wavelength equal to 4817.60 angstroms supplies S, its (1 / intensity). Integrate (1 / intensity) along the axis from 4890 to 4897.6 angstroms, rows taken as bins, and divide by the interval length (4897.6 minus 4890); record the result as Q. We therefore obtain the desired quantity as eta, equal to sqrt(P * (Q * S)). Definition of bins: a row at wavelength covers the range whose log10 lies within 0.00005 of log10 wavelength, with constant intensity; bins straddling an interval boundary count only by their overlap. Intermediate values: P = 0.149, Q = 0.124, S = 0.115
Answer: 0.0460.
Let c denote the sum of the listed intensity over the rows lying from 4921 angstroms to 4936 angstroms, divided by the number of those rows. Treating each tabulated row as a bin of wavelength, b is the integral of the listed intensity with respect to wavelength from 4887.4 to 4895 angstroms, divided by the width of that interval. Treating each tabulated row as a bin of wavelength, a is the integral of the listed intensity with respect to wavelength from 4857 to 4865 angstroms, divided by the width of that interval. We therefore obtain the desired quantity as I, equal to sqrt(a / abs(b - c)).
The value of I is 3.1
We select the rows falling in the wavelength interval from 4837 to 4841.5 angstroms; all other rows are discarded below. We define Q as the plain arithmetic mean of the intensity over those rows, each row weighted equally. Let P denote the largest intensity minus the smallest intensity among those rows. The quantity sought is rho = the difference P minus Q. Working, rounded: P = 0.14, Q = 7.1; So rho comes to -7.0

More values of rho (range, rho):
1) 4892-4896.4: -7.3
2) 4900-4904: -8.3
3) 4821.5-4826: -6.3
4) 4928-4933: -8.4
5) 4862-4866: -6.7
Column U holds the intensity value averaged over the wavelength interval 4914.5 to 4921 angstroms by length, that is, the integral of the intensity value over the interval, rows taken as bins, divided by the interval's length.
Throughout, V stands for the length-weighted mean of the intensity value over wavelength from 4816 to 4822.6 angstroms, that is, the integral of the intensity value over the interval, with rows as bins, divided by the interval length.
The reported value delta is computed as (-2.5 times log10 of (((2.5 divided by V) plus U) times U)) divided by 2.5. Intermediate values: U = 7.8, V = 8.3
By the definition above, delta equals -1.80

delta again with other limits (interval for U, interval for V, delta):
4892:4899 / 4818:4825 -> -1.87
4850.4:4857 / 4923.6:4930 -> -1.83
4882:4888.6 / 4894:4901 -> -1.72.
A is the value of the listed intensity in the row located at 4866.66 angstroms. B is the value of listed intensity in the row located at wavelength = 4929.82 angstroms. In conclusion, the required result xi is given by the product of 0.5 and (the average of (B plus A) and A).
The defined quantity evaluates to 5.6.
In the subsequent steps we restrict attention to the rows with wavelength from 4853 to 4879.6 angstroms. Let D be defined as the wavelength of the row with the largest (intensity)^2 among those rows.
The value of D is 4853.23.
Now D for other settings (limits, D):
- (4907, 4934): 4908.30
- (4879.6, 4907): 4906.04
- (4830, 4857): 4848.76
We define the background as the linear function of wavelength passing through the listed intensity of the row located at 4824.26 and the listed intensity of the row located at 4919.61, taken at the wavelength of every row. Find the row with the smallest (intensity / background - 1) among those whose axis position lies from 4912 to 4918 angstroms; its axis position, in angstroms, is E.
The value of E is 4917.35 angstroms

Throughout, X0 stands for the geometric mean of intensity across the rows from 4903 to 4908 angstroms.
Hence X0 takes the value 8.9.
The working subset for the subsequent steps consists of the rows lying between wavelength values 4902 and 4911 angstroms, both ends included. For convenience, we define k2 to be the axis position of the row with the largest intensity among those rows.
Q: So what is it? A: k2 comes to 4908.30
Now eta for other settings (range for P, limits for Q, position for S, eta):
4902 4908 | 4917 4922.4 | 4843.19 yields 0.0445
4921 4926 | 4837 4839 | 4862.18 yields 0.0494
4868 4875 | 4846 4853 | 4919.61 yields 0.0478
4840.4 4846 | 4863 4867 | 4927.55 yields 0.0471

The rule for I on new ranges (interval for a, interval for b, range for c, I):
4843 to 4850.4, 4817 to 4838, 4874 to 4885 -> 8.3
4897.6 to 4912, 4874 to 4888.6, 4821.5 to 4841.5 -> 5.5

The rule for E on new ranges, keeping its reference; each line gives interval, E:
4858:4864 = 4863.30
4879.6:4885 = 4884.62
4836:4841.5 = 4839.84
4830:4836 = 4830.93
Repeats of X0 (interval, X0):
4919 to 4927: 7.8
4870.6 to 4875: 7.2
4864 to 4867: 6.9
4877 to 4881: 7.6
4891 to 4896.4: 8.1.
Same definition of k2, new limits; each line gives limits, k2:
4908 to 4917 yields 4908.30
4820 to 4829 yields 4820.93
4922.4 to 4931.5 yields 4929.82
